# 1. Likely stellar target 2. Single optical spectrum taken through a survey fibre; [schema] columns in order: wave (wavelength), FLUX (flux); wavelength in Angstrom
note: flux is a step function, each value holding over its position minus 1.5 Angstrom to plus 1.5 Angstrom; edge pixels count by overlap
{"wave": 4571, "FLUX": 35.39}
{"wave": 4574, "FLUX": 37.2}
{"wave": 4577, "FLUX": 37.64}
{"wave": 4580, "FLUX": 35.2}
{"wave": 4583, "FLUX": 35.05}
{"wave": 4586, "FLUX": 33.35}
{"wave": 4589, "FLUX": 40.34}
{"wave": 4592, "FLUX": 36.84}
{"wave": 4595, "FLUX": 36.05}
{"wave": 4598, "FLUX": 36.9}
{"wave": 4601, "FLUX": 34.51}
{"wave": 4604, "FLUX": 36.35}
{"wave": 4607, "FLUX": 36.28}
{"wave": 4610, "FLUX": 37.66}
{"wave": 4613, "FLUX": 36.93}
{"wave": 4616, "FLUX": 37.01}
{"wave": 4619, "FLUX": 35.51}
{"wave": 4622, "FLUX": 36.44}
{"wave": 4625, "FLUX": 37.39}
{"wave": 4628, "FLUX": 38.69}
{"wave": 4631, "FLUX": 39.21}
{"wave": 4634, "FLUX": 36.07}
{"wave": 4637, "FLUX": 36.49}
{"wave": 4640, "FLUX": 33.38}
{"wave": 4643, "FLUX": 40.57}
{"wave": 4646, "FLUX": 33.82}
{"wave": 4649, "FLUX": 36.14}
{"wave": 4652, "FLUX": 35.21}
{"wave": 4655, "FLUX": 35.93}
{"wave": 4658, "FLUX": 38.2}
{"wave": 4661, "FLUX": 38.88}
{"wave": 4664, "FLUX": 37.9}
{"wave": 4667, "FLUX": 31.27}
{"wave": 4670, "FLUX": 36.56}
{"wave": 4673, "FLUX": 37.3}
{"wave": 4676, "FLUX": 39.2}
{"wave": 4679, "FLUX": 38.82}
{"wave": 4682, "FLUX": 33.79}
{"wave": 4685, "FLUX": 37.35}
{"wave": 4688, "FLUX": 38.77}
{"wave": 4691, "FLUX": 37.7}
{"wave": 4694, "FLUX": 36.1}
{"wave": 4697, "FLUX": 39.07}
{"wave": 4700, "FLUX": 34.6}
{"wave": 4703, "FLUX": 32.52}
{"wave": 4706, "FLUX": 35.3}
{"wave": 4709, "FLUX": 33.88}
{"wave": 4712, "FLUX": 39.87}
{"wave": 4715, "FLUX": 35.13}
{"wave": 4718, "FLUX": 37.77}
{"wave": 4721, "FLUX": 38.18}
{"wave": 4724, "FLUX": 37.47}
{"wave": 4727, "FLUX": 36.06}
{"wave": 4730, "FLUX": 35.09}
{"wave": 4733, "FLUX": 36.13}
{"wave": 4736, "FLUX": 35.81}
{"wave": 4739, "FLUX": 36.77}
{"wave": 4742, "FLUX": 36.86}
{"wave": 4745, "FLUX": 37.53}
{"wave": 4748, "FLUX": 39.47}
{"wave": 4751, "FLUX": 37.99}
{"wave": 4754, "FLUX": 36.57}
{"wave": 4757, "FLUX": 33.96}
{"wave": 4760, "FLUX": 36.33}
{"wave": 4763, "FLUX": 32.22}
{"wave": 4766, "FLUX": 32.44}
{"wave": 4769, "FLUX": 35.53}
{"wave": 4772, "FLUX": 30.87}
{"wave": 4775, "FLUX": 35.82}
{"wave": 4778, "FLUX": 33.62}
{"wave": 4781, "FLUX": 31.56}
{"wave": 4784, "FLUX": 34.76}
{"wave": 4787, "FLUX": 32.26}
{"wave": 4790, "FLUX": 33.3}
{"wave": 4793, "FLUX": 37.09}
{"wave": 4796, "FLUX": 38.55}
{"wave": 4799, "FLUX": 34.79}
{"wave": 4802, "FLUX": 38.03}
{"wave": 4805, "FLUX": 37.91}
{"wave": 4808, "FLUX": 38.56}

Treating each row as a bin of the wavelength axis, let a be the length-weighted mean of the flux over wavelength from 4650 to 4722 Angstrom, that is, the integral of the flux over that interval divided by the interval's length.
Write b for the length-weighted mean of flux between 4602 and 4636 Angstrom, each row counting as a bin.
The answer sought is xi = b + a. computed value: 73.63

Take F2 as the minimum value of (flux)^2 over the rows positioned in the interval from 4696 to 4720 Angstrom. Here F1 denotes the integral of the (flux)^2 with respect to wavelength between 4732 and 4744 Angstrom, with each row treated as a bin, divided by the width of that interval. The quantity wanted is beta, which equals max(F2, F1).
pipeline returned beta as 1329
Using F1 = 1329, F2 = 1058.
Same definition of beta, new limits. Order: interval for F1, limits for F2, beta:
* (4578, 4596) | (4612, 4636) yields 1314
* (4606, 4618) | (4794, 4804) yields 1365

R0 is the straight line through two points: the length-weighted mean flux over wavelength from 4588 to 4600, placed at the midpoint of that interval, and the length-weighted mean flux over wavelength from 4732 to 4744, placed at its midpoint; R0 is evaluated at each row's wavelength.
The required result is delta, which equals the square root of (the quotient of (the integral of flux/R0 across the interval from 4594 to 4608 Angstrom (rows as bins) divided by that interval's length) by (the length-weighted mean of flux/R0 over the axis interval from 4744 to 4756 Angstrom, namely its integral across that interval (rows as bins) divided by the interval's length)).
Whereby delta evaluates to 0.97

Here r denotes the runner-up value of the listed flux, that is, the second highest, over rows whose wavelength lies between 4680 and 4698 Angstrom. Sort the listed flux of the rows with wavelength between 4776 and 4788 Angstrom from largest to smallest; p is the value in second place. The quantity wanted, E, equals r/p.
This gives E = 1.15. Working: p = 33.62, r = 38.77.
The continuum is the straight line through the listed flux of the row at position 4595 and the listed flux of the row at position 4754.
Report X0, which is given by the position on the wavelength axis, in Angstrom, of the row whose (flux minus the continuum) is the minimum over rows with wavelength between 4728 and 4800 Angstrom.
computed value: 4772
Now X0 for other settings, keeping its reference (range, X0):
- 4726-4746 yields 4730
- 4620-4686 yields 4667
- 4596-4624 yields 4601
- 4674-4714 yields 4703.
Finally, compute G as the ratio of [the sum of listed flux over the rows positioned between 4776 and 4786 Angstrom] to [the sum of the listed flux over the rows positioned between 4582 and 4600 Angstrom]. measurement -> 0.5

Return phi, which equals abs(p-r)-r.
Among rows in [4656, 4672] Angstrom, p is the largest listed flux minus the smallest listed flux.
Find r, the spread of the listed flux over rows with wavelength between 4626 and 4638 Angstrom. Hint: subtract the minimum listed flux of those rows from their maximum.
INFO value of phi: 1.3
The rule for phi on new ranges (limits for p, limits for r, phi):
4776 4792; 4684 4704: -3.2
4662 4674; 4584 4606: -6.6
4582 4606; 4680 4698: -3.6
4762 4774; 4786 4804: -4.7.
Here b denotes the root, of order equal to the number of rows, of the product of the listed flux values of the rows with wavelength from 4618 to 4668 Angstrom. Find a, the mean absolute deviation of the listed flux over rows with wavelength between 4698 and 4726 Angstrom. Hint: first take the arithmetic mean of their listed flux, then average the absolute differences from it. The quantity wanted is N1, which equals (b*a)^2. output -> 5283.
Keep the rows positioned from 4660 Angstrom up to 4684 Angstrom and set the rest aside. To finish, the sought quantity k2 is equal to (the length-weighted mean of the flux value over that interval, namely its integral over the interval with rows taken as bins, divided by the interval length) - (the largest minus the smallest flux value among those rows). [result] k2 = 28.8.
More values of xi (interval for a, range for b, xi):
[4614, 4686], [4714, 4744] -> 73.28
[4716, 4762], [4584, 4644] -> 73.48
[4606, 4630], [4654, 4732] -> 73.69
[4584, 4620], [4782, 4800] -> 71.51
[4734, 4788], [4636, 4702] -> 71.71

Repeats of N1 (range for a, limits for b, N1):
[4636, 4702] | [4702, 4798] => 4252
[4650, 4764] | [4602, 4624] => 3662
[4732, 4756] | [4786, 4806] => 1025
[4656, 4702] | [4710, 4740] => 3976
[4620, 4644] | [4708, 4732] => 3811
